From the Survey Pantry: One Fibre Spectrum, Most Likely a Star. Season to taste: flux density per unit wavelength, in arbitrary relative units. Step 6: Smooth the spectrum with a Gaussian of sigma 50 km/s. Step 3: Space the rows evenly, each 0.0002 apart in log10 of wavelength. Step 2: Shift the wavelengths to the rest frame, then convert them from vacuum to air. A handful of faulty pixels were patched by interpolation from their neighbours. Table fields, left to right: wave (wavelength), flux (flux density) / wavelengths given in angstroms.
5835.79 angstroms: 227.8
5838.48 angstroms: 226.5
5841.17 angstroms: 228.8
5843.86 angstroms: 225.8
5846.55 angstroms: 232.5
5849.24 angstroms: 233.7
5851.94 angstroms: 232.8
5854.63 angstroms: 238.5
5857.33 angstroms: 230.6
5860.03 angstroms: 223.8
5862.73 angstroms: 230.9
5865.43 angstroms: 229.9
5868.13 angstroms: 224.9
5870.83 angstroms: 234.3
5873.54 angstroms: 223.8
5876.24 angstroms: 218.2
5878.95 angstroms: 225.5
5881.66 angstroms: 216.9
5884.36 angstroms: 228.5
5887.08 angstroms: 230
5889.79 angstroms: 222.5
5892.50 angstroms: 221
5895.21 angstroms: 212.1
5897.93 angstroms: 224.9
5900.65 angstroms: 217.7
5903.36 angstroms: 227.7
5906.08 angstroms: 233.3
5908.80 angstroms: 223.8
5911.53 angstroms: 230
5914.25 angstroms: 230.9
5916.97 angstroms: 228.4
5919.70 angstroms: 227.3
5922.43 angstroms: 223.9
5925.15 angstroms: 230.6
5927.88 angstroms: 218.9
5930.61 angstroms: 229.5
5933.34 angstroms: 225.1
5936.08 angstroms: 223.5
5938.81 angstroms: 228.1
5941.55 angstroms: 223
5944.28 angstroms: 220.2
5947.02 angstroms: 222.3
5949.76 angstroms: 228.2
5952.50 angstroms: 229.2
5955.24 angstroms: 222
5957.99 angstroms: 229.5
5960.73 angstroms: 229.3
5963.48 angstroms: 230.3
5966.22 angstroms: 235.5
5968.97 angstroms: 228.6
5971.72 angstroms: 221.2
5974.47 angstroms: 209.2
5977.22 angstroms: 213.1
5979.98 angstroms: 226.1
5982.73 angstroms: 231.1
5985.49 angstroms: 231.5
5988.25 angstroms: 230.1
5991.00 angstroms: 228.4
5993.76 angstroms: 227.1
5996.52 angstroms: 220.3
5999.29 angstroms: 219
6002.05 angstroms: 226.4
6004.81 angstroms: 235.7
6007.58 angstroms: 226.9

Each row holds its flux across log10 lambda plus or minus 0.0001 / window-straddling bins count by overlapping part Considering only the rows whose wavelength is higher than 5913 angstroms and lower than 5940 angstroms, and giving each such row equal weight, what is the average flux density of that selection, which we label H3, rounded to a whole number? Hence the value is 227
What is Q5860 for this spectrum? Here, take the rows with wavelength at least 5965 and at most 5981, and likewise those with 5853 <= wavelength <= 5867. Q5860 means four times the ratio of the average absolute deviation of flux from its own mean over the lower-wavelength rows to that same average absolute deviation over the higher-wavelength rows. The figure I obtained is 1.6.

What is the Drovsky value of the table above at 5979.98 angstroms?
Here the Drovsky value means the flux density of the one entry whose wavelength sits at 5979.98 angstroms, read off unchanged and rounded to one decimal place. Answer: 226.1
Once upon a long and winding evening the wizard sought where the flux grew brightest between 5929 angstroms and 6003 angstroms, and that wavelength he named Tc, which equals 5966.22 angstroms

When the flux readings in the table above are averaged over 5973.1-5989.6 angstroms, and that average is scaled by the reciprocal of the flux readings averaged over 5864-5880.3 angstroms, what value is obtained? 0.99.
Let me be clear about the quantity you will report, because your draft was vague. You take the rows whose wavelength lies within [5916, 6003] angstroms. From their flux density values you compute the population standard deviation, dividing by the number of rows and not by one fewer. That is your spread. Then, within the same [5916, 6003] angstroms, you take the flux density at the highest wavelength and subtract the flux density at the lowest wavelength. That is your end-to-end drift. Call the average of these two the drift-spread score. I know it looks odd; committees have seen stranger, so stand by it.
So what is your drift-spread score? 1.7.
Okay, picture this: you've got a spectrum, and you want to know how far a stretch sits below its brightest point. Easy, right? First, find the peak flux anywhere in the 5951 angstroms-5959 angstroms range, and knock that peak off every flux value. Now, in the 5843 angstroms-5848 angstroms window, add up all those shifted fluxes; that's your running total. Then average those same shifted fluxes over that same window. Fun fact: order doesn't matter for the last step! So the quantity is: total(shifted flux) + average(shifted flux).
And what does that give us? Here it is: -1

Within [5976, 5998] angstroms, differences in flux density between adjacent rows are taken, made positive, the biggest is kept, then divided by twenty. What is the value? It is 0.650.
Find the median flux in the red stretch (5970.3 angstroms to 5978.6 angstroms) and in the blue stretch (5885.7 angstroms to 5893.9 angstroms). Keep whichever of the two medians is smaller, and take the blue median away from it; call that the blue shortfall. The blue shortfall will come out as -9.4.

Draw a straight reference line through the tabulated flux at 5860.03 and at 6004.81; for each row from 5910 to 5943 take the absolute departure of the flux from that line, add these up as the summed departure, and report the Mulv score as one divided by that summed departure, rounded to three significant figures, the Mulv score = 0.0227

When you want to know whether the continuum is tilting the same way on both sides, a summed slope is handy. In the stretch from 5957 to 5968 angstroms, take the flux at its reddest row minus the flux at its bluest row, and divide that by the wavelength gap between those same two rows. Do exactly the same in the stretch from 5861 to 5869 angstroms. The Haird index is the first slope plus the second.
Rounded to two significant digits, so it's -0.38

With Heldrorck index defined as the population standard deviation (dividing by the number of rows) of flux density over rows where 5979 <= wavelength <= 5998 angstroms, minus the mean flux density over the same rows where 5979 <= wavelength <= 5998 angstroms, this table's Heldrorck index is -224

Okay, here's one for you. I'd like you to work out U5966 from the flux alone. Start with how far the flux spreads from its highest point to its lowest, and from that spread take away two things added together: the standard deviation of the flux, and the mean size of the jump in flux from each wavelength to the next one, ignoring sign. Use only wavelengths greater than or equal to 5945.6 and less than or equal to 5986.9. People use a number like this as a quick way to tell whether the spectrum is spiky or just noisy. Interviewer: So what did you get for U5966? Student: 14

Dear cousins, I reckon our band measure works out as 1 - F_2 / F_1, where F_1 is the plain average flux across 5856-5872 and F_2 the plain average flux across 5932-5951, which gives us 0.021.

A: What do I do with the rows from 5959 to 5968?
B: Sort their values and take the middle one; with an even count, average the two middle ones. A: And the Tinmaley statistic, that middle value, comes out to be 230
